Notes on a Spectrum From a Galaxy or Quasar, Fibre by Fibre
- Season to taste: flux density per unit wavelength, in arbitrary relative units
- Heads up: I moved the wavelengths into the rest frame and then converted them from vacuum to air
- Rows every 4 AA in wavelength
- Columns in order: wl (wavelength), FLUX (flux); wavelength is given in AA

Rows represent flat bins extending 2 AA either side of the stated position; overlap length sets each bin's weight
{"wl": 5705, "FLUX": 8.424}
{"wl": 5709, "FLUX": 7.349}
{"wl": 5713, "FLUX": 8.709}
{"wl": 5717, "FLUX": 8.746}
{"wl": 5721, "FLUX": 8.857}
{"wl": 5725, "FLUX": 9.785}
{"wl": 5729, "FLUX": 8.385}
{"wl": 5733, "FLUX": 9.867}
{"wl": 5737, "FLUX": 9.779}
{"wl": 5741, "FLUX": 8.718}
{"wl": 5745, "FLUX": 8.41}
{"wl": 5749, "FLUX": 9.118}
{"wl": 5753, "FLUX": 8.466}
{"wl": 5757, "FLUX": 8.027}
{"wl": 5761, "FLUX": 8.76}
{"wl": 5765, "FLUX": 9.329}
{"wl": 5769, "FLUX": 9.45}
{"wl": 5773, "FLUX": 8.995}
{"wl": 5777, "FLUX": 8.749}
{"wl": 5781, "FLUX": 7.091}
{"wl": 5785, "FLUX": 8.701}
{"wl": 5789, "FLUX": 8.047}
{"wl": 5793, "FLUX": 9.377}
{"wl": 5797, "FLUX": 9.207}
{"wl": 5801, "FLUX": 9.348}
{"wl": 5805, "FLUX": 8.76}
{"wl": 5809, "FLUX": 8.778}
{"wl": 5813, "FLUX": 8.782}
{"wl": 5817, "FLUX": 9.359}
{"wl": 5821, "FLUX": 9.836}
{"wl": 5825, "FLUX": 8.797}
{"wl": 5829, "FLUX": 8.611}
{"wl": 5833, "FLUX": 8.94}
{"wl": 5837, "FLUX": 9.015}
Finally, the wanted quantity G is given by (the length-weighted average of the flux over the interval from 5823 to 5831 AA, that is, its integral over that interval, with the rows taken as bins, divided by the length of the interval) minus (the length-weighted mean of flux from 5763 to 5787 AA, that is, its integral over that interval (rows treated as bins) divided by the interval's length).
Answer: 0.0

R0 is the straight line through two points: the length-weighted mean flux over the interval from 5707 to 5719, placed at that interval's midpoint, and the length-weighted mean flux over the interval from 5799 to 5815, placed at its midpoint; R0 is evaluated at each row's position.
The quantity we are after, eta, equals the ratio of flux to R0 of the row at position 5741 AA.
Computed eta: 1.03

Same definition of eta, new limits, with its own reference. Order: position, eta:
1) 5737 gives 1.16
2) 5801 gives 1.05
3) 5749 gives 1.07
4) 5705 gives 1.03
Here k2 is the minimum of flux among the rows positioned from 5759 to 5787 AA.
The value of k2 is 7.091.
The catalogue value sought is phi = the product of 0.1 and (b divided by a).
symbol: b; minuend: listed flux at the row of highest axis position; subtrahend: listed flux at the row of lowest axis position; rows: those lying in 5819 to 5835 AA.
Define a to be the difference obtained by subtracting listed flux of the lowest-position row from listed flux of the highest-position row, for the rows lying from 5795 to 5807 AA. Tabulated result 0.20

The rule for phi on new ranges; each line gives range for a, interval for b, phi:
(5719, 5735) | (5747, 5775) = -0.01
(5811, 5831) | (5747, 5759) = 0.64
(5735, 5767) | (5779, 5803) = -0.50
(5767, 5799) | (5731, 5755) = 0.58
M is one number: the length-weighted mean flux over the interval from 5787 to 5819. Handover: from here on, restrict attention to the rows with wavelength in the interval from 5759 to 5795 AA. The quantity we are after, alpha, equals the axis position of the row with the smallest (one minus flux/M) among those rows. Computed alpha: 5769 AA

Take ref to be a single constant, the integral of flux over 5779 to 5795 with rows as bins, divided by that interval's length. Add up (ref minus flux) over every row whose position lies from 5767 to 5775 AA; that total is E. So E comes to -2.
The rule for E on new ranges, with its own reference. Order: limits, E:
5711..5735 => -5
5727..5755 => -5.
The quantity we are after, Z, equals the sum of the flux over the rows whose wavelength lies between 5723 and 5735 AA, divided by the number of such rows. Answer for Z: 9.35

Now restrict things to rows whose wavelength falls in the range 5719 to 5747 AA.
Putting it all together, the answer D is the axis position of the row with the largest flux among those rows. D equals 5733 AA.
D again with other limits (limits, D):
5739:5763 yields 5749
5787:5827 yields 5821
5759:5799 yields 5769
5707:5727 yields 5725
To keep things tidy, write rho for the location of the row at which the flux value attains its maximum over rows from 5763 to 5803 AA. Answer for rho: 5769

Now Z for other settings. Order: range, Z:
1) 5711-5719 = 8.73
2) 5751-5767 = 8.65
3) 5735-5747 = 8.97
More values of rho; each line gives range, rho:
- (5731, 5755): 5733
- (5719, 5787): 5733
